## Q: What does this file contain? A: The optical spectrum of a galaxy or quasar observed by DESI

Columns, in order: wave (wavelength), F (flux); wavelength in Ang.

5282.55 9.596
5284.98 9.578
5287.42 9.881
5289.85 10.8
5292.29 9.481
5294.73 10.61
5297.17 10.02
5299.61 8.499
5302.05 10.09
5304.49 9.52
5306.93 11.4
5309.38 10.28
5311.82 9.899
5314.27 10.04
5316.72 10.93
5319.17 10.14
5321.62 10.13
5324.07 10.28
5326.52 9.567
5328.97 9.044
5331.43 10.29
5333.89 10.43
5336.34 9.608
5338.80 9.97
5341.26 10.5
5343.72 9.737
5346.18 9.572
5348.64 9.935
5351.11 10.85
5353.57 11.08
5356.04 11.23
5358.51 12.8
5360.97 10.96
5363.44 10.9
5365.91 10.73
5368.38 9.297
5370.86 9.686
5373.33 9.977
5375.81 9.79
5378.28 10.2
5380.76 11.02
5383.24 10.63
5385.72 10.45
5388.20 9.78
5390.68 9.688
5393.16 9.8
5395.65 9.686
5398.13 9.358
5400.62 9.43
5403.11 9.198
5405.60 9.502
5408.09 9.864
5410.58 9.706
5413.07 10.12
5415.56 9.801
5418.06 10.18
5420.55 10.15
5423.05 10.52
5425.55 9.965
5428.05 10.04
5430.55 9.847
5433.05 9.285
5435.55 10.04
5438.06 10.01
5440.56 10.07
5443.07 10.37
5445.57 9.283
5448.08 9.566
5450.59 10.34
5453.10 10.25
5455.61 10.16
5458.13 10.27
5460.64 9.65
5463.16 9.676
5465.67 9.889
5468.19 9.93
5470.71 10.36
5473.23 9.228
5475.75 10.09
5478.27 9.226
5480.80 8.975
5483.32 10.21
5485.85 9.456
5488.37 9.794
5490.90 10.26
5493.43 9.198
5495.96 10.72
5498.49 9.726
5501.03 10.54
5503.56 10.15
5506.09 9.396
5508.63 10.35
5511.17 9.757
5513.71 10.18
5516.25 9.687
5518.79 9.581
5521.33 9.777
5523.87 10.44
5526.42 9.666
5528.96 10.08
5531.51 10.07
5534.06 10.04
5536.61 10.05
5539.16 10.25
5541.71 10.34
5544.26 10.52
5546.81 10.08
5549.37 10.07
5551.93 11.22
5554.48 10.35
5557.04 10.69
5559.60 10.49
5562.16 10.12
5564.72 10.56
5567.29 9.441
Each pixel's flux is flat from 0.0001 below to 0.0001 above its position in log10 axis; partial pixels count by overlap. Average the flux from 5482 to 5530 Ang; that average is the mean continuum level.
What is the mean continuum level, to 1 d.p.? 9.9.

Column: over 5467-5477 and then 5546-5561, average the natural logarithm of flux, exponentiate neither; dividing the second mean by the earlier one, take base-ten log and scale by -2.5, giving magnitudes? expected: -0.027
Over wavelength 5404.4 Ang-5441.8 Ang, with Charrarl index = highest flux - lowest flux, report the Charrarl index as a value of 1.2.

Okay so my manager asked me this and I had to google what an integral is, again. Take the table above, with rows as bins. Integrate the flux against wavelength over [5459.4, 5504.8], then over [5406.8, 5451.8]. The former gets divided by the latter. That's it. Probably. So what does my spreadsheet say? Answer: 1.00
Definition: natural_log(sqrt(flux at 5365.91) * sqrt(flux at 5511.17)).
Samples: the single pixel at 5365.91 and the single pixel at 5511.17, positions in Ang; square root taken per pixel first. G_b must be 2.33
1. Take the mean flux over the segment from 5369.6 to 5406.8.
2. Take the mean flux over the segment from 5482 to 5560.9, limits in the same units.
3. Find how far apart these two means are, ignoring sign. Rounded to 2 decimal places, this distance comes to 0.22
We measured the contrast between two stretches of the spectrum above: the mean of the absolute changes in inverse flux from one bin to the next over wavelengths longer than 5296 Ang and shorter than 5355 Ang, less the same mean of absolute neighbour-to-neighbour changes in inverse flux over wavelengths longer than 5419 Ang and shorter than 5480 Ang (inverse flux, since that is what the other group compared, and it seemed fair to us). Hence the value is 0.0027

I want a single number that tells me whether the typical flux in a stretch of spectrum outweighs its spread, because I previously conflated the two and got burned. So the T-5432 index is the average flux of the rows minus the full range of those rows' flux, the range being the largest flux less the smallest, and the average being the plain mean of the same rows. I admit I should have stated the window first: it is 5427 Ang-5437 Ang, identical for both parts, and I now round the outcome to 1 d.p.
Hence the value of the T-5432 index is 9.0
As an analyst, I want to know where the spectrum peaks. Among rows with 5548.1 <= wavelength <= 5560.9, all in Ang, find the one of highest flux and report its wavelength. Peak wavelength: 5551.93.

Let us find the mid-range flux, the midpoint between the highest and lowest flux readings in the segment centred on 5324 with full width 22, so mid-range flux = 10.0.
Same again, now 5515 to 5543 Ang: 10.0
